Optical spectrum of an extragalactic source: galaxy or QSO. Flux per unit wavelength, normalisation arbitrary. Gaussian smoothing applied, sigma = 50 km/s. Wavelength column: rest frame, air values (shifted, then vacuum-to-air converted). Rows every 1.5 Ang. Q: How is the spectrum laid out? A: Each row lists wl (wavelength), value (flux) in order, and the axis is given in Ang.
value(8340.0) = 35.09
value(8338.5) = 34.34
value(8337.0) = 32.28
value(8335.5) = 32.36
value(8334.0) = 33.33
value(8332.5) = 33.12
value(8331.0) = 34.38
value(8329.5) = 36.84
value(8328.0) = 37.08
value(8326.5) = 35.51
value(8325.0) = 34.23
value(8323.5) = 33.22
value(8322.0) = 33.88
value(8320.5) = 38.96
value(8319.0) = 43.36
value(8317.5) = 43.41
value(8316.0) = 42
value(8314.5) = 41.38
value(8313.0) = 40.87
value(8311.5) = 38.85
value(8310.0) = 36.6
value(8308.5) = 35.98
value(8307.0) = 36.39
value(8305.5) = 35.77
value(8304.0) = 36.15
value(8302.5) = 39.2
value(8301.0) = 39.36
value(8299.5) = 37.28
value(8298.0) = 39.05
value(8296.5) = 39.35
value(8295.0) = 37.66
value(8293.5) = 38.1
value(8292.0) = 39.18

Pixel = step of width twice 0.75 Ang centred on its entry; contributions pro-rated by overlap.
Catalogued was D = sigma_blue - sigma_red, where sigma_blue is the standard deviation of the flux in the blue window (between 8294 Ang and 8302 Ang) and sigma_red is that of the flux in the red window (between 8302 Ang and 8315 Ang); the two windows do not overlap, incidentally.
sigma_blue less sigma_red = -1.2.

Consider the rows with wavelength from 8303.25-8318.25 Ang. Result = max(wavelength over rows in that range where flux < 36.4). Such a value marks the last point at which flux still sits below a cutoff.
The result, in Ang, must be 8308.5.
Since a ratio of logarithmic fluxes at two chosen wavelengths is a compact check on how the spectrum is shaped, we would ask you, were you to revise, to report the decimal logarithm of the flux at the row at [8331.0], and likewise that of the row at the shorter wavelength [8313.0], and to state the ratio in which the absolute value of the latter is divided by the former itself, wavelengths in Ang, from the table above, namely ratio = 1.05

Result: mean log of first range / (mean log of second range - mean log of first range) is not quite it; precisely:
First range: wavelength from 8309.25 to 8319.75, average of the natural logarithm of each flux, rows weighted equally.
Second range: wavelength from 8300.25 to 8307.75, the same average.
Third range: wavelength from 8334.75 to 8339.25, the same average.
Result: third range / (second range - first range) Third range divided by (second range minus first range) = -39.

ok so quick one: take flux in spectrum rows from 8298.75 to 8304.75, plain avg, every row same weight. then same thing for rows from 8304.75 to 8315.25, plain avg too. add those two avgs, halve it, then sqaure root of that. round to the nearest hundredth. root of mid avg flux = 6.16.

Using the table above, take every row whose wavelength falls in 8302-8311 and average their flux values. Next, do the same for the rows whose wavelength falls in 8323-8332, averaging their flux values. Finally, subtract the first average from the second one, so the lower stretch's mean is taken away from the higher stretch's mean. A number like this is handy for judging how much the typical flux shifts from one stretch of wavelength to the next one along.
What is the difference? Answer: -1.5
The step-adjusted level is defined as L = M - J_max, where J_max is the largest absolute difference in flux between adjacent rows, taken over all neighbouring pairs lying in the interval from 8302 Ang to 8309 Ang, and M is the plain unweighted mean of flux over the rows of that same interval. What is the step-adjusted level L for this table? 33.6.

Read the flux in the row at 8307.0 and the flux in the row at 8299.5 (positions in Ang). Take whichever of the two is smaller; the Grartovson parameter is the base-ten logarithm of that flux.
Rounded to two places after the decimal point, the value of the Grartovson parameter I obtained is 1.56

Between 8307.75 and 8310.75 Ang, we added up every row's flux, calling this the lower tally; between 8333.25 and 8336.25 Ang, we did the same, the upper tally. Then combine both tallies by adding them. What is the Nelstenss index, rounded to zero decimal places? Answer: 138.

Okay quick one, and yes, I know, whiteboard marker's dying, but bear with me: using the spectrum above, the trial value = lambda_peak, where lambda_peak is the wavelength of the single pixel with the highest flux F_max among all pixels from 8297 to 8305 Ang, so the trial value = 8301.0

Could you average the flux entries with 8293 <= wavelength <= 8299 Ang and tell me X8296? 38.5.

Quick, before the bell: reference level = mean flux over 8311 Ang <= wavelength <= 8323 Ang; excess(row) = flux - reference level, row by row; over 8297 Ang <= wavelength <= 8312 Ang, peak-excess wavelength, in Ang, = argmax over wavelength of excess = 8301.0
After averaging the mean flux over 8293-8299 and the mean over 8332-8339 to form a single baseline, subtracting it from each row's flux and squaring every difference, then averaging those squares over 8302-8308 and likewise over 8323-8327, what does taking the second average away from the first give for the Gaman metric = 0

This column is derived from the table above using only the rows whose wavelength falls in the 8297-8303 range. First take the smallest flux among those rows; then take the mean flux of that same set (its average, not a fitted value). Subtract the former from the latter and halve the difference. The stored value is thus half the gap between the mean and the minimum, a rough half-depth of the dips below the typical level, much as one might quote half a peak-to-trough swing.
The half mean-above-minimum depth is 0.72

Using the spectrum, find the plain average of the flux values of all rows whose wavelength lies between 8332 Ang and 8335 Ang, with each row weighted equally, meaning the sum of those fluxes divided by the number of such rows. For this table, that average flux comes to 33.2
